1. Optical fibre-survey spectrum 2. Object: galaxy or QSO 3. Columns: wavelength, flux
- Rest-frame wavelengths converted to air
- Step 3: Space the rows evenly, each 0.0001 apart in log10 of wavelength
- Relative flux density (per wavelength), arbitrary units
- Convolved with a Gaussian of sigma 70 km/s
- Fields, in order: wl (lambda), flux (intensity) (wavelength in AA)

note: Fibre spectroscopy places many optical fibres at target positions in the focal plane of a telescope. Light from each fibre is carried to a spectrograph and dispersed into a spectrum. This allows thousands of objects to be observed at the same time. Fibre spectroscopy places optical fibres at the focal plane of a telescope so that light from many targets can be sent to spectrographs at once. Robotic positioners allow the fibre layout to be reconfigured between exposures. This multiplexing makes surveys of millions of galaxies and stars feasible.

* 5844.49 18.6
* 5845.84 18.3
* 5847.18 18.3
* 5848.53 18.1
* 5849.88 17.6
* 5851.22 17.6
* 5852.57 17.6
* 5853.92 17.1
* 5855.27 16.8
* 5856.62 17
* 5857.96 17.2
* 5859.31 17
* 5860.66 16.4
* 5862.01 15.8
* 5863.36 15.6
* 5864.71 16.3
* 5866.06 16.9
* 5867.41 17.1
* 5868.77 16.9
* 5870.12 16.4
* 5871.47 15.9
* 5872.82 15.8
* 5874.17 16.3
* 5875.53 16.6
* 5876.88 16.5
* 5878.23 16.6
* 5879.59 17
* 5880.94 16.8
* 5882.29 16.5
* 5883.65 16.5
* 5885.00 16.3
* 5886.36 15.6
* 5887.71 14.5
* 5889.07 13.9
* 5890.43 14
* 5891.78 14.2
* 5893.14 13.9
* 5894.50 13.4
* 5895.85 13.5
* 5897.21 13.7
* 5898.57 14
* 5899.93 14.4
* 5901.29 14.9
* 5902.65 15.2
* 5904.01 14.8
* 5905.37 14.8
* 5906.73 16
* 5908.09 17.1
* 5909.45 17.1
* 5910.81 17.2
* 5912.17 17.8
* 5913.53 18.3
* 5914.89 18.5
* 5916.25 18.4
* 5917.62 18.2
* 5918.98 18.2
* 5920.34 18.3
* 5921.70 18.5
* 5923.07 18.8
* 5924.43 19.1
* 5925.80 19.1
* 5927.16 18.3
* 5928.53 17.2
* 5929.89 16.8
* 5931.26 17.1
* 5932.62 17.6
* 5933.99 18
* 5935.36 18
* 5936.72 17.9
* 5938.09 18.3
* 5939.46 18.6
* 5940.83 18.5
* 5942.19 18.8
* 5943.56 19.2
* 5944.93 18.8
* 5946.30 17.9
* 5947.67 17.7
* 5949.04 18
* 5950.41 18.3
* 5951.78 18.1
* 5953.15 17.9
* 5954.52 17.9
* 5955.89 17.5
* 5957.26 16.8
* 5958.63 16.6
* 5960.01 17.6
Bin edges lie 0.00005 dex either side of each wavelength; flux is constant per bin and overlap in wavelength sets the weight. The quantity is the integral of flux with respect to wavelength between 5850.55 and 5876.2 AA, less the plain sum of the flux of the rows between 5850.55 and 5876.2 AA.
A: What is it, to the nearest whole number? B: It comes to 111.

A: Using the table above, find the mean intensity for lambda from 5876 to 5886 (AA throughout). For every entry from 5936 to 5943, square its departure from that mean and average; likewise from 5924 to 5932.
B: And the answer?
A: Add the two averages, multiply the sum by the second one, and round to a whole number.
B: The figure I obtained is 16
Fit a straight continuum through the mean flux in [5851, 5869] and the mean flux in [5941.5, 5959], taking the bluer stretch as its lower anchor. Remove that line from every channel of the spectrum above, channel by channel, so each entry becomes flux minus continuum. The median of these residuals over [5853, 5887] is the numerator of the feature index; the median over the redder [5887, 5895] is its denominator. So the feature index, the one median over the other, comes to 0.1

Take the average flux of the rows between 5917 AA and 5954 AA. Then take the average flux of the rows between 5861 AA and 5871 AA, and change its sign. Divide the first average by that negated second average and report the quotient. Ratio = -1.11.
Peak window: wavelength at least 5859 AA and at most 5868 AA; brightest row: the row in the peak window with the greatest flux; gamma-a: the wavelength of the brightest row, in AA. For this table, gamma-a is 5867.41 AA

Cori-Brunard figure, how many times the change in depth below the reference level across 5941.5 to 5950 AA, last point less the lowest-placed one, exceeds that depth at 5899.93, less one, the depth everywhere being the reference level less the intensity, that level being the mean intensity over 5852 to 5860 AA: -0.7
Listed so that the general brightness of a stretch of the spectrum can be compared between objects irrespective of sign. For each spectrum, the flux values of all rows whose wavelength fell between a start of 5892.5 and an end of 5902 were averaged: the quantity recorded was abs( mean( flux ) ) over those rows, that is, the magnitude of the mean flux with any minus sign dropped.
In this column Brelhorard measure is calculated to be 14.0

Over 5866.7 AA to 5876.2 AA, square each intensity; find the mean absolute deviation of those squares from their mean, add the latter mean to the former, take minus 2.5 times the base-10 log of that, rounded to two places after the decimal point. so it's -6.13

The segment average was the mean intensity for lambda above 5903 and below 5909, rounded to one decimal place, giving 15.7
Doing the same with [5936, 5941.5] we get 18.3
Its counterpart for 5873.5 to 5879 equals 16.5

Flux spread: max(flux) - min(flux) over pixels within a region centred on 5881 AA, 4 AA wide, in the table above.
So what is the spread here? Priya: 0.50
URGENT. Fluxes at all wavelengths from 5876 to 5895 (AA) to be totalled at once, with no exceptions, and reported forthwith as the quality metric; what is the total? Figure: 216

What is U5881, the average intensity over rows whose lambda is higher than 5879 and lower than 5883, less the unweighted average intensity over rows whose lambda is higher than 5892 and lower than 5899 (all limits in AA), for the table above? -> 3.1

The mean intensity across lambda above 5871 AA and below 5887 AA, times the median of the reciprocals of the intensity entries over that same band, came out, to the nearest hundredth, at 0.99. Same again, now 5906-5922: 0.98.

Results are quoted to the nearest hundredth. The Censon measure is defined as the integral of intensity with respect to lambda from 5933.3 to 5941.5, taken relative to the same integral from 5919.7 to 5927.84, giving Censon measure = 0.98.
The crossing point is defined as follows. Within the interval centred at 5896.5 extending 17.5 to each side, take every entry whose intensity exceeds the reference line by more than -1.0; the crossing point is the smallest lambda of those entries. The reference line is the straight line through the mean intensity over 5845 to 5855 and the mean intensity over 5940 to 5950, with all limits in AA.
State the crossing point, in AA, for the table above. 5879.59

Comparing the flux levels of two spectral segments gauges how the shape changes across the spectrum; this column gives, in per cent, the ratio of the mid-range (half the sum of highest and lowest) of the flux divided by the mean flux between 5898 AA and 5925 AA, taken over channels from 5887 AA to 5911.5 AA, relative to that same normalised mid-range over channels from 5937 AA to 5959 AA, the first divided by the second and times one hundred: 85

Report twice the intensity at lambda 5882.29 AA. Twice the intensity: 33.0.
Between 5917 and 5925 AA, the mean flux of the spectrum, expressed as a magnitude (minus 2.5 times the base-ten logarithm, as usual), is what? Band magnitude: -3.17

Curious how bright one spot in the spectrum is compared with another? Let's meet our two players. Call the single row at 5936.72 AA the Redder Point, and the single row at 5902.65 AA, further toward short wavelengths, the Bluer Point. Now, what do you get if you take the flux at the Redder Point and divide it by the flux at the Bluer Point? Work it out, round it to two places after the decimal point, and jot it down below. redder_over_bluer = 1.18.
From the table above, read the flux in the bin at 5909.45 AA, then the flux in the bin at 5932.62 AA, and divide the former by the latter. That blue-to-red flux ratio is 0.97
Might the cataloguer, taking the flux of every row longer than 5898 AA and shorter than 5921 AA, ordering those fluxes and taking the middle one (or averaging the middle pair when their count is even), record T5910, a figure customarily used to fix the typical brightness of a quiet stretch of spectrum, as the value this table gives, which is 17.1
